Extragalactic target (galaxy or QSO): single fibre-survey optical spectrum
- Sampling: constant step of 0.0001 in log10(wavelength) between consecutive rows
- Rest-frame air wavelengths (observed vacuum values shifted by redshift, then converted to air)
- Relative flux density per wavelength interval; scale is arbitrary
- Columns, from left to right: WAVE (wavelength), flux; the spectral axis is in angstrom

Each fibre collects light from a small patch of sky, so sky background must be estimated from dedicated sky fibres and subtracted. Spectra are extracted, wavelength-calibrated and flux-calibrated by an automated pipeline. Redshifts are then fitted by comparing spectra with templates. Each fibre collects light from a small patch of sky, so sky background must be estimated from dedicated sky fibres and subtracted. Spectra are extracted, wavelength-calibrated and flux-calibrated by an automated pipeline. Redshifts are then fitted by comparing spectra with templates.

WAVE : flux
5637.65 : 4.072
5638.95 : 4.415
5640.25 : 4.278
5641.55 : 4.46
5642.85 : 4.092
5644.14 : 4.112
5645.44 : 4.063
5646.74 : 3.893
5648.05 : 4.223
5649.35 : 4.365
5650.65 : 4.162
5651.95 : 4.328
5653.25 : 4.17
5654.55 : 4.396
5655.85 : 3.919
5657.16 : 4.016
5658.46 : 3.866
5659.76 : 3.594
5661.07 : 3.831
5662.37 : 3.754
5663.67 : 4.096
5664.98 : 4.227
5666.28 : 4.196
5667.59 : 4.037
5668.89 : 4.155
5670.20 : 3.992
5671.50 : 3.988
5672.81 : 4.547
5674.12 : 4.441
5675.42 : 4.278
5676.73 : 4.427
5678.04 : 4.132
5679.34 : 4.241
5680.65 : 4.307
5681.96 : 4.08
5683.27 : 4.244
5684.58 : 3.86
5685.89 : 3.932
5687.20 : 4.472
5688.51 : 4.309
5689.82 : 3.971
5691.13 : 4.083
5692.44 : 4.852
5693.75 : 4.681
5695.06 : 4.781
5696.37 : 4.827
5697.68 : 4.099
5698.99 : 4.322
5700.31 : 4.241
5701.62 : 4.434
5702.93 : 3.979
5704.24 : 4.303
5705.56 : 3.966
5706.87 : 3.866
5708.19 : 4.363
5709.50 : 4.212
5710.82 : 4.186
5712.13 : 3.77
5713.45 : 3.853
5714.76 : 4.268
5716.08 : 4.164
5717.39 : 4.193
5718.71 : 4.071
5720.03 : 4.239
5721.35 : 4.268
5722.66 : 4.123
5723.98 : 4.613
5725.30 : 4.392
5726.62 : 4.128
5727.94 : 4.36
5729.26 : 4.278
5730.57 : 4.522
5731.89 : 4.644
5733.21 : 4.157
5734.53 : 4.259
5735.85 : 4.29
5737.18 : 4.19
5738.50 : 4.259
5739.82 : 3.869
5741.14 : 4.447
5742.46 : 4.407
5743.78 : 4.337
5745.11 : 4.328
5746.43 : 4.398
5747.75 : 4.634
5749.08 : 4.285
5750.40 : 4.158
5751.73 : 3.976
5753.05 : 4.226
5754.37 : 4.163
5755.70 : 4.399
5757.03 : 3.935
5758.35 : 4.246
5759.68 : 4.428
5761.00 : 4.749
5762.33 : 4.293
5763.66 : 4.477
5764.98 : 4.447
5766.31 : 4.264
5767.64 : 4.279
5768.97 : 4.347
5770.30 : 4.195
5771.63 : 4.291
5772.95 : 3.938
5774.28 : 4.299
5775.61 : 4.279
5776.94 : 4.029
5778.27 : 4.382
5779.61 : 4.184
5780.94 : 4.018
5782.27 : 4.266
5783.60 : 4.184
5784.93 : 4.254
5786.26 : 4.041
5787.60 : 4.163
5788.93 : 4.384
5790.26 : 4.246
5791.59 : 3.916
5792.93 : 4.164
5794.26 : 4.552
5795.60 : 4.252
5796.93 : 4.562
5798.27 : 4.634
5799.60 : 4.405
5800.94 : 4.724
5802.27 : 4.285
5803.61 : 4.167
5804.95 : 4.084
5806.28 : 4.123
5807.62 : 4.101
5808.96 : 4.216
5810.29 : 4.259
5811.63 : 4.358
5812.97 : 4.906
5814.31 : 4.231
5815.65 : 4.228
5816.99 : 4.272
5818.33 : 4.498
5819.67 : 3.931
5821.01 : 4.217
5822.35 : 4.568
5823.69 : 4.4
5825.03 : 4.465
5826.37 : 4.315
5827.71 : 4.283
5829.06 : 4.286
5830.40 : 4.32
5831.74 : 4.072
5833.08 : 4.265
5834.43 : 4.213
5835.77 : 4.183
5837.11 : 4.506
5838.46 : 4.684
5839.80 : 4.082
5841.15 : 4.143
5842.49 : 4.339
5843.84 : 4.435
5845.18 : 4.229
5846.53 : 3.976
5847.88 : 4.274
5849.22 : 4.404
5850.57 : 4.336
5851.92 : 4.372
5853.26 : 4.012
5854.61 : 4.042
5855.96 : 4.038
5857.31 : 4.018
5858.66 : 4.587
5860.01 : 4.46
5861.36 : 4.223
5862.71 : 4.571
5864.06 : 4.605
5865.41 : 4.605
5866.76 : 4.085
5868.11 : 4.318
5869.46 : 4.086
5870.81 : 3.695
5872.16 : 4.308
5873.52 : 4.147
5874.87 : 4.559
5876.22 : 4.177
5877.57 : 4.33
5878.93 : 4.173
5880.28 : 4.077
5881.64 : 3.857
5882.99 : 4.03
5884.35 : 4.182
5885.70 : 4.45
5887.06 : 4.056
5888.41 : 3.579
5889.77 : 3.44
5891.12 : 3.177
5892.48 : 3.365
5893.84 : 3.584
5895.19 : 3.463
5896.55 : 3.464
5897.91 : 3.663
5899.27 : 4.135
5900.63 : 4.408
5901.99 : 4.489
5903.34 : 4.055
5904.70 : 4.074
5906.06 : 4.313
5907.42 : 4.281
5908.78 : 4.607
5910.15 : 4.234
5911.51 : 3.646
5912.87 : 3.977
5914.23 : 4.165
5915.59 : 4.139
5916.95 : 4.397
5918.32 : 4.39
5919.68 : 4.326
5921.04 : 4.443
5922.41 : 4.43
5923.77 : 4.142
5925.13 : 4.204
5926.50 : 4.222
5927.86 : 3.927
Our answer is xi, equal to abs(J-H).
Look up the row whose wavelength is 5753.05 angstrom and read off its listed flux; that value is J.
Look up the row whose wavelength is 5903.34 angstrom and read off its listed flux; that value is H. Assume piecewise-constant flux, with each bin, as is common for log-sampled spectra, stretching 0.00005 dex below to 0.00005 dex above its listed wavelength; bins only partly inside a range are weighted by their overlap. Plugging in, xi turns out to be 0.171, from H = 4.055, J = 4.226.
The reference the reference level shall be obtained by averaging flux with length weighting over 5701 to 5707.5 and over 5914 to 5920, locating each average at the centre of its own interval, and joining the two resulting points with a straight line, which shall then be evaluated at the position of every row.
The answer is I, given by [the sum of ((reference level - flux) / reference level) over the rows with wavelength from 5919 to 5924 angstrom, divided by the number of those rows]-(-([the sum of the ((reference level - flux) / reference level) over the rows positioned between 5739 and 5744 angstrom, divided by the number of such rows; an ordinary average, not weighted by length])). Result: -0.039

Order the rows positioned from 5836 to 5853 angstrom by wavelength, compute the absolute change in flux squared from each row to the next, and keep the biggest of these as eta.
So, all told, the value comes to 5.3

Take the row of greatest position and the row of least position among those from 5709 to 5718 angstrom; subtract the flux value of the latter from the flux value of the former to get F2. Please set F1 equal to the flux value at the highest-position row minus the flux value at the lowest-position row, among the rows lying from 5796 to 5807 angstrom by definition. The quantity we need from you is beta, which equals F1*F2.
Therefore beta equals 0.008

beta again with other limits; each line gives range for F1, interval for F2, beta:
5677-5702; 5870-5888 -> 0.109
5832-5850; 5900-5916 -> -0.037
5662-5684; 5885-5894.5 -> -0.424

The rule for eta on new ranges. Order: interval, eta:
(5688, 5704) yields 6.9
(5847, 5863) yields 4.9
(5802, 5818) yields 6.2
